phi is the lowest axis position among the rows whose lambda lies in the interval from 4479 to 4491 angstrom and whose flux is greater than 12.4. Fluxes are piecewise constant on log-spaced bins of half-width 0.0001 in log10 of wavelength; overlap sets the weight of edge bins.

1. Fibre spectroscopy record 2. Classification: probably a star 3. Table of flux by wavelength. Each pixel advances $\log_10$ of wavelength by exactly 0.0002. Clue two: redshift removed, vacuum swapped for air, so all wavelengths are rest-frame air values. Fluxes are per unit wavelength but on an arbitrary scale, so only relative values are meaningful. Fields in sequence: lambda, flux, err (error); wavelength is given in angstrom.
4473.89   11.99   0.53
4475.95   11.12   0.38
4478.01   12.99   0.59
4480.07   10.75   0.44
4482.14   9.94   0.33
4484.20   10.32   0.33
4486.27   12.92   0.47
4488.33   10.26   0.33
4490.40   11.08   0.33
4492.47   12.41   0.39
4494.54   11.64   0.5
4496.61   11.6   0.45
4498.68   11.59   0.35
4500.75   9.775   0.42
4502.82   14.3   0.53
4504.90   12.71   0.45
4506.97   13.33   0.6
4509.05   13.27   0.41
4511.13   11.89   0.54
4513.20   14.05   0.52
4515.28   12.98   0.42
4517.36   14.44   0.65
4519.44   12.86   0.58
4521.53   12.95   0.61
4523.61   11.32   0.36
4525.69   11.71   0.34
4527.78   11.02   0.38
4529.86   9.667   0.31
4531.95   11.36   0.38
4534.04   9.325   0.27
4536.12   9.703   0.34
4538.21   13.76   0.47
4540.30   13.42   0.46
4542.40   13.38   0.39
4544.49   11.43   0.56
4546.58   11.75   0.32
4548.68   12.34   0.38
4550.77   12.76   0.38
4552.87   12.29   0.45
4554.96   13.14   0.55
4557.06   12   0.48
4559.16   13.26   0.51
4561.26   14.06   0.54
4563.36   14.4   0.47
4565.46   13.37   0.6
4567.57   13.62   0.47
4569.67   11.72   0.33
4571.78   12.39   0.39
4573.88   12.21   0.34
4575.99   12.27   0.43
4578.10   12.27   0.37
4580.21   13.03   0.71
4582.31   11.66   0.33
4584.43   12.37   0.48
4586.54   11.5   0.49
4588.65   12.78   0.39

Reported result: 4486.27 angstrom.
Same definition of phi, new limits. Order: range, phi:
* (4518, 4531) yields 4519.44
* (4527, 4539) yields 4538.21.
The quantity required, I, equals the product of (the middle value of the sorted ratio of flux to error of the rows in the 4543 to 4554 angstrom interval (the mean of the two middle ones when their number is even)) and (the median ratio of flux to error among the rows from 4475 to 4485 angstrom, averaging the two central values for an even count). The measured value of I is 950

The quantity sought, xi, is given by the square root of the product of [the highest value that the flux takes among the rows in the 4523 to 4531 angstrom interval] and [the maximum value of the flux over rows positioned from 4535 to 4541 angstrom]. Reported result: 12.7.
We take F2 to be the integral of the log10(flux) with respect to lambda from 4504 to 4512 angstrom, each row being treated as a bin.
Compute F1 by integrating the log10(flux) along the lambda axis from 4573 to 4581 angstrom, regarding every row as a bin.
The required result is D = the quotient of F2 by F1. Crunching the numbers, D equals 1.013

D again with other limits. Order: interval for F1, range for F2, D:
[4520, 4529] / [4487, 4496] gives 0.988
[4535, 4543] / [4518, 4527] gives 1.120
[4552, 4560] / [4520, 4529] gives 1.091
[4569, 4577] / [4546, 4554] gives 1.006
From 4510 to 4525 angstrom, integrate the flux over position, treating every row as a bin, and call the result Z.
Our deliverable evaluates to 194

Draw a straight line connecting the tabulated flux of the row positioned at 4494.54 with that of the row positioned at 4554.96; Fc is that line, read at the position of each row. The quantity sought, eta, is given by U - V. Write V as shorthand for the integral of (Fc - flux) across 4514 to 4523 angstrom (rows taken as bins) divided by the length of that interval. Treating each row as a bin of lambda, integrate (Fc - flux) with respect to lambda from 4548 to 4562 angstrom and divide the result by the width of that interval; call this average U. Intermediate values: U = 0.3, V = -1.0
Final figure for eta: 1.3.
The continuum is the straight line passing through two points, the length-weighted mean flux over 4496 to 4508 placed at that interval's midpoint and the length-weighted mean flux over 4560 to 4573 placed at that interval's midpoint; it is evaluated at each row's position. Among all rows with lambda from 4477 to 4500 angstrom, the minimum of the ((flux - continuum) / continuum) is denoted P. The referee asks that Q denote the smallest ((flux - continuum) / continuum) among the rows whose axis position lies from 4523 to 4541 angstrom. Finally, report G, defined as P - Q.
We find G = 0.101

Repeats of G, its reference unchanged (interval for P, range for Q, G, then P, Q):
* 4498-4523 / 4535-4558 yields 0.040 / -0.20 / -0.24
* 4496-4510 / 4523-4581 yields 0.068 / -0.20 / -0.27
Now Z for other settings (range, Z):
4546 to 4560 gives 175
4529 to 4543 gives 161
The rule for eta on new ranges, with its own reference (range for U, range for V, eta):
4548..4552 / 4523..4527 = -0.4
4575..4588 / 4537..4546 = 1.7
